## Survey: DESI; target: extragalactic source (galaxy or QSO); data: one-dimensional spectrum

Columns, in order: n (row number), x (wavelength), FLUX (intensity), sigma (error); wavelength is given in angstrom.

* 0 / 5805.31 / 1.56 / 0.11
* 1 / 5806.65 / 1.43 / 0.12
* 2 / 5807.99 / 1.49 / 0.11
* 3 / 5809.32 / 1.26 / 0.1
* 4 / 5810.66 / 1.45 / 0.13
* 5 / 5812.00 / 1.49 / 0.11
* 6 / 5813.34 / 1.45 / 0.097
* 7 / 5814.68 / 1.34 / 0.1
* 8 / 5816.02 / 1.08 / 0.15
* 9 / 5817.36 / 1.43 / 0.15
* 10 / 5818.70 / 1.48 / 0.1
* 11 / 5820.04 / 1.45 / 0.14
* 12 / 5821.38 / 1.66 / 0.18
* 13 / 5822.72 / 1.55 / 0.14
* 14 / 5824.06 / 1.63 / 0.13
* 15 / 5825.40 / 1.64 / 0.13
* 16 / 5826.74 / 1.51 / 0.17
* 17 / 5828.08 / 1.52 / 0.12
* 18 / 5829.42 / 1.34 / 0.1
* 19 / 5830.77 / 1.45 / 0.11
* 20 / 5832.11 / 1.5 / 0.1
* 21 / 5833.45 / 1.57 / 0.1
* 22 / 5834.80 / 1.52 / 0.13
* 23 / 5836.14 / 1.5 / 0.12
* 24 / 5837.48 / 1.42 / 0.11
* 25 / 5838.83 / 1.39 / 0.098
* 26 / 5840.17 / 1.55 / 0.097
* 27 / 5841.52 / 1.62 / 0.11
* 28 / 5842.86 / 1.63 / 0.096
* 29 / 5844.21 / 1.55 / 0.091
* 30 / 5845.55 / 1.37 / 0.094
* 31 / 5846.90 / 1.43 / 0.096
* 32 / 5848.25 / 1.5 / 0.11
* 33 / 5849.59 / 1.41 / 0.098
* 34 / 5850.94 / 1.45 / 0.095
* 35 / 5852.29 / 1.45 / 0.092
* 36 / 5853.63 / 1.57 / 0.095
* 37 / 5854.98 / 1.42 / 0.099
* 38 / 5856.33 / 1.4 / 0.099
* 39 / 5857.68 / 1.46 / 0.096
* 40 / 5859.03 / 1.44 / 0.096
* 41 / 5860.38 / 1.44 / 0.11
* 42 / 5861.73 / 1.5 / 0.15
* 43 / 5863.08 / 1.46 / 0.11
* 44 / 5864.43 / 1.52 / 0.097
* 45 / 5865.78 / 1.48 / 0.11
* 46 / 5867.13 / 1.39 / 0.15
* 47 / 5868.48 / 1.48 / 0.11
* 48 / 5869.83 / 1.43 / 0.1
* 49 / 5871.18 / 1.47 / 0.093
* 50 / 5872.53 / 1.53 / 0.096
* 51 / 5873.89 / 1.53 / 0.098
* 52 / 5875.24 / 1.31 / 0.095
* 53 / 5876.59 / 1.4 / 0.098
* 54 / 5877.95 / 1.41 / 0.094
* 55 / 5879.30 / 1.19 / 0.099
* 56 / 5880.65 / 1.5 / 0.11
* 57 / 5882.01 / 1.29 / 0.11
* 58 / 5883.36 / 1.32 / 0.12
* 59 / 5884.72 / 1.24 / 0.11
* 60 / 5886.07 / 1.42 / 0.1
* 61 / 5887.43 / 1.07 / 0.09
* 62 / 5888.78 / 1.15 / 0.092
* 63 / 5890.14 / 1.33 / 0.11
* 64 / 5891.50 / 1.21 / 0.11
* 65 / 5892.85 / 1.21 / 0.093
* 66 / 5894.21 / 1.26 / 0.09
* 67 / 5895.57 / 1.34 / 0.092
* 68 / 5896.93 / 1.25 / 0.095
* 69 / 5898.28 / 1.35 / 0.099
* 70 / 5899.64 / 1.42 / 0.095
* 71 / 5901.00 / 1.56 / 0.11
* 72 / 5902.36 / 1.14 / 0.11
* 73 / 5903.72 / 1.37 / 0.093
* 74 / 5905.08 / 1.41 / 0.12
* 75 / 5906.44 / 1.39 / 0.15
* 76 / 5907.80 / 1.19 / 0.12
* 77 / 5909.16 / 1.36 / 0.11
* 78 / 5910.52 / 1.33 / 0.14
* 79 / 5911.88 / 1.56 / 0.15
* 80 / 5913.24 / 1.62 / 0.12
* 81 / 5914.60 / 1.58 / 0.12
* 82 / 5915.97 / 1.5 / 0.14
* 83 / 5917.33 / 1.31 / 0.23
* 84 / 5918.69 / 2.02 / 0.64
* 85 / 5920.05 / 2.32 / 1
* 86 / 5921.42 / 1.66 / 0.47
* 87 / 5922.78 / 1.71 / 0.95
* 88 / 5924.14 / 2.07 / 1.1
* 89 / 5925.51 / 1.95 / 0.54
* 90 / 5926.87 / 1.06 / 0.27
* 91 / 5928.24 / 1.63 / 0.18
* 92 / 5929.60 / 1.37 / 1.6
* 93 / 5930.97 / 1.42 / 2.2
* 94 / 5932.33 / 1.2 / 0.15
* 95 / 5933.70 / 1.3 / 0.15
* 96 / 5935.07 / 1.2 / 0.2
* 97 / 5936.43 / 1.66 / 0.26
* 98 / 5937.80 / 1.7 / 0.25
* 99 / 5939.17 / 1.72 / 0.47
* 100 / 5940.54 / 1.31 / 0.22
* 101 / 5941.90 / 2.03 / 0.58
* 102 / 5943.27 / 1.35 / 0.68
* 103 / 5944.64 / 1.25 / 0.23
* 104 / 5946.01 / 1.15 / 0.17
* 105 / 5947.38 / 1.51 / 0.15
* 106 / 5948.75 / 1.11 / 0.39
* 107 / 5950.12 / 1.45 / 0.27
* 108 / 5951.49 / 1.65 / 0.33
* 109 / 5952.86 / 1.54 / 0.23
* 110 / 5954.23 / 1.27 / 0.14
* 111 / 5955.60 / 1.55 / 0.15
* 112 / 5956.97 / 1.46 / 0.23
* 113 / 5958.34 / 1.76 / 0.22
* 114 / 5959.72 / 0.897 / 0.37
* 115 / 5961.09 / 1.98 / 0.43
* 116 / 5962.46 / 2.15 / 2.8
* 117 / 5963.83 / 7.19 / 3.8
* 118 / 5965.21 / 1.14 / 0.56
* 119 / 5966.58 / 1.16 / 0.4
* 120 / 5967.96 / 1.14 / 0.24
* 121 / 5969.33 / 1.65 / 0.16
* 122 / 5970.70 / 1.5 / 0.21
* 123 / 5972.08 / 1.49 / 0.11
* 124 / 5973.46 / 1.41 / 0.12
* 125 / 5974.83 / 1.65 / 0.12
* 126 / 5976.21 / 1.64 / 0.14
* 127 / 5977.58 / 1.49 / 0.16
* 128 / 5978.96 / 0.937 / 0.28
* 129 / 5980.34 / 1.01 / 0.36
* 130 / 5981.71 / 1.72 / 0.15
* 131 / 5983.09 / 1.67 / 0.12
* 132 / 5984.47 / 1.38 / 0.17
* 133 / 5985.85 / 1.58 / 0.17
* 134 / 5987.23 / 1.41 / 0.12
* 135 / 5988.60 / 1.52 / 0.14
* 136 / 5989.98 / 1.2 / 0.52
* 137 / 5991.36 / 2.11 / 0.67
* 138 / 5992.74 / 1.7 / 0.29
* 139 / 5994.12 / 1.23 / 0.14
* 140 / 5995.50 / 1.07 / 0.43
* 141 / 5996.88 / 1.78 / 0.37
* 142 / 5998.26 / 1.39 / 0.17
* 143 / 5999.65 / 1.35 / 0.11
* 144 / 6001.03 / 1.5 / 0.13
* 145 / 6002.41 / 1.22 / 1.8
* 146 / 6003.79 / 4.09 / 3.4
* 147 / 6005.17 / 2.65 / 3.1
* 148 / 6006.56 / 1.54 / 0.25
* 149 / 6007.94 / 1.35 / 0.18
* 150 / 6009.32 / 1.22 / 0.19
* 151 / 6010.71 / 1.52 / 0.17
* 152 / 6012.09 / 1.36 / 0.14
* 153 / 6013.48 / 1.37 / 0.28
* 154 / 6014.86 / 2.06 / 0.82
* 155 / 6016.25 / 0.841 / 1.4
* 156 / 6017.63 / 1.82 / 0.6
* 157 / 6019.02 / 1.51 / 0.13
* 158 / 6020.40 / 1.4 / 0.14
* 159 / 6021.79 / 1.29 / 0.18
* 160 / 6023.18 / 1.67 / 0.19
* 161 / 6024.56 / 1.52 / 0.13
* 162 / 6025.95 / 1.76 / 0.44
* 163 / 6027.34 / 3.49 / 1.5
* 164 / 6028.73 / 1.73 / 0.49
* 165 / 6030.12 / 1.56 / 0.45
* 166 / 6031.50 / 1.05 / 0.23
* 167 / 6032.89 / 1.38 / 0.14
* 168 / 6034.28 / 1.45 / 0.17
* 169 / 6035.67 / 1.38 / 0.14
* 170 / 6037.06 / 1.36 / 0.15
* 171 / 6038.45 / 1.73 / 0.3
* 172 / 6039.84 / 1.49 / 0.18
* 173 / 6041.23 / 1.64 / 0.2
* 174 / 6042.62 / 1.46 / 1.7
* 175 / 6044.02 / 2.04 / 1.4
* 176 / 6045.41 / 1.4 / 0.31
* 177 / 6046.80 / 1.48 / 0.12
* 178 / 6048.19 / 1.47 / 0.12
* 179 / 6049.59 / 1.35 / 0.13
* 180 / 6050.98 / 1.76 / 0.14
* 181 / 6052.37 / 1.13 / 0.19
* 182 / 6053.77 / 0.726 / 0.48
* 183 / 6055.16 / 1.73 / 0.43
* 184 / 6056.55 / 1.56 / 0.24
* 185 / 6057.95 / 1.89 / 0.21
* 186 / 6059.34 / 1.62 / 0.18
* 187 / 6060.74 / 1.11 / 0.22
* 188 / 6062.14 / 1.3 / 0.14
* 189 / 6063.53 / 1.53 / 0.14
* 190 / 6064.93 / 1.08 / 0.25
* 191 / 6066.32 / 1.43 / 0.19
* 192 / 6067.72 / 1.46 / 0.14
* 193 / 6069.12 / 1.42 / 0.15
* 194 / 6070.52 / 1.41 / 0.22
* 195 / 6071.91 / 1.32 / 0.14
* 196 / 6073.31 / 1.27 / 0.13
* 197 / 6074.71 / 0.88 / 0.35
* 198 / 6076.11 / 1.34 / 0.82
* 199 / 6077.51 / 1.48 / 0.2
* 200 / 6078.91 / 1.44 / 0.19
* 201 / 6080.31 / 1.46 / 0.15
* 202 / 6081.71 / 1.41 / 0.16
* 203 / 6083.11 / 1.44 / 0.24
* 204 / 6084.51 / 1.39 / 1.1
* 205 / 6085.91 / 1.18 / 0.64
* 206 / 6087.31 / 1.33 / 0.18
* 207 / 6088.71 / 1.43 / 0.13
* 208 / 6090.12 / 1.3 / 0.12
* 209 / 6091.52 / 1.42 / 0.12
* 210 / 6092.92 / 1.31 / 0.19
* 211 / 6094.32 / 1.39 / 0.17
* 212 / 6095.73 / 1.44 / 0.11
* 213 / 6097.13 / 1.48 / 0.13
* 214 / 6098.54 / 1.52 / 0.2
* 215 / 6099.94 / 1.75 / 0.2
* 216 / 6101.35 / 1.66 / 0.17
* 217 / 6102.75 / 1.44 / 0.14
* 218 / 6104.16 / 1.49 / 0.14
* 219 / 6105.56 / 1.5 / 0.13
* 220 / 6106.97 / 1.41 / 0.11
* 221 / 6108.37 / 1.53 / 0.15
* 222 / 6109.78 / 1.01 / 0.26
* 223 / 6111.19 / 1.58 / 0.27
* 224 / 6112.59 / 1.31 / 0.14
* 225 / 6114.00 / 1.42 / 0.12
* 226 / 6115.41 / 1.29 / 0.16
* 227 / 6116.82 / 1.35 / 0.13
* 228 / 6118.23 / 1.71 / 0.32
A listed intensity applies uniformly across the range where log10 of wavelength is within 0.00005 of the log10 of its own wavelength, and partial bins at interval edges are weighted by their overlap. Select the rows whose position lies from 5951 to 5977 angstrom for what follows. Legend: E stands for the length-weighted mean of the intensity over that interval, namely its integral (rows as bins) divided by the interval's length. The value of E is 1.80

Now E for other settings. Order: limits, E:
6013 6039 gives 1.60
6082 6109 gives 1.44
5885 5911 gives 1.30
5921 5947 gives 1.51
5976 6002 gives 1.45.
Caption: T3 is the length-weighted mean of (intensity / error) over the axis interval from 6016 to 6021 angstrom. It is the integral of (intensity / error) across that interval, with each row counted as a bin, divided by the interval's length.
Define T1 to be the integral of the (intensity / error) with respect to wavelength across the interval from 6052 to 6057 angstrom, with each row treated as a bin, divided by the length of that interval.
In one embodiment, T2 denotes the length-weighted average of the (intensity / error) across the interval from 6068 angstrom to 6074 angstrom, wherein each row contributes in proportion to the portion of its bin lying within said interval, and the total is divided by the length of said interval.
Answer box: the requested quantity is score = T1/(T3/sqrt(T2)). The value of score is 1.9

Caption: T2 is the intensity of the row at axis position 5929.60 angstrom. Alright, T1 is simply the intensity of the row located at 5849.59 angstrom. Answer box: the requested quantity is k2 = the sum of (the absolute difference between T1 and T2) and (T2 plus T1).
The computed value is 2.82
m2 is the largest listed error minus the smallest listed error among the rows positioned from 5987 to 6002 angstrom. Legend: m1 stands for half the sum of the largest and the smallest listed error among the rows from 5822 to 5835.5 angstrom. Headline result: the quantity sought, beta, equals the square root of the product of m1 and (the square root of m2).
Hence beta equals 0.32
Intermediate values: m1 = 0.1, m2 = 0.6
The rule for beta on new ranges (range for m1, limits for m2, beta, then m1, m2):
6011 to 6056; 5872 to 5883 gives 0.34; 0.9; 0.0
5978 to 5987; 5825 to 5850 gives 0.26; 0.2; 0.1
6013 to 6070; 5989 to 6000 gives 0.83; 0.9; 0.6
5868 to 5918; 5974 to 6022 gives 0.54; 0.2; 3.3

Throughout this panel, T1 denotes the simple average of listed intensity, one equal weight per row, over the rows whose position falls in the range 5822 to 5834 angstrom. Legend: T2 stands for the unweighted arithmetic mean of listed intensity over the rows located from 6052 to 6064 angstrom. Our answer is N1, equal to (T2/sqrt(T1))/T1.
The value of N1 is 0.74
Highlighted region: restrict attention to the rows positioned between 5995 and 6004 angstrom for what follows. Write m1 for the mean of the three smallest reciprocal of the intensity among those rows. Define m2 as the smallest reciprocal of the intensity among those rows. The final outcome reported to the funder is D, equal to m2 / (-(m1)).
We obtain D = -0.50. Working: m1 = 0.49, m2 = 0.24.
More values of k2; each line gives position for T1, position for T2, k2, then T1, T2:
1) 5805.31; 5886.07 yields 3.12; 1.56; 1.42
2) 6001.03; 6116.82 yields 3.00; 1.5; 1.35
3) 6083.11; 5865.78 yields 2.96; 1.44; 1.48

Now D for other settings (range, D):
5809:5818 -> -0.98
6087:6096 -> -0.99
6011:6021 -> -0.86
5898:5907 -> -0.94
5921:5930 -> -0.92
